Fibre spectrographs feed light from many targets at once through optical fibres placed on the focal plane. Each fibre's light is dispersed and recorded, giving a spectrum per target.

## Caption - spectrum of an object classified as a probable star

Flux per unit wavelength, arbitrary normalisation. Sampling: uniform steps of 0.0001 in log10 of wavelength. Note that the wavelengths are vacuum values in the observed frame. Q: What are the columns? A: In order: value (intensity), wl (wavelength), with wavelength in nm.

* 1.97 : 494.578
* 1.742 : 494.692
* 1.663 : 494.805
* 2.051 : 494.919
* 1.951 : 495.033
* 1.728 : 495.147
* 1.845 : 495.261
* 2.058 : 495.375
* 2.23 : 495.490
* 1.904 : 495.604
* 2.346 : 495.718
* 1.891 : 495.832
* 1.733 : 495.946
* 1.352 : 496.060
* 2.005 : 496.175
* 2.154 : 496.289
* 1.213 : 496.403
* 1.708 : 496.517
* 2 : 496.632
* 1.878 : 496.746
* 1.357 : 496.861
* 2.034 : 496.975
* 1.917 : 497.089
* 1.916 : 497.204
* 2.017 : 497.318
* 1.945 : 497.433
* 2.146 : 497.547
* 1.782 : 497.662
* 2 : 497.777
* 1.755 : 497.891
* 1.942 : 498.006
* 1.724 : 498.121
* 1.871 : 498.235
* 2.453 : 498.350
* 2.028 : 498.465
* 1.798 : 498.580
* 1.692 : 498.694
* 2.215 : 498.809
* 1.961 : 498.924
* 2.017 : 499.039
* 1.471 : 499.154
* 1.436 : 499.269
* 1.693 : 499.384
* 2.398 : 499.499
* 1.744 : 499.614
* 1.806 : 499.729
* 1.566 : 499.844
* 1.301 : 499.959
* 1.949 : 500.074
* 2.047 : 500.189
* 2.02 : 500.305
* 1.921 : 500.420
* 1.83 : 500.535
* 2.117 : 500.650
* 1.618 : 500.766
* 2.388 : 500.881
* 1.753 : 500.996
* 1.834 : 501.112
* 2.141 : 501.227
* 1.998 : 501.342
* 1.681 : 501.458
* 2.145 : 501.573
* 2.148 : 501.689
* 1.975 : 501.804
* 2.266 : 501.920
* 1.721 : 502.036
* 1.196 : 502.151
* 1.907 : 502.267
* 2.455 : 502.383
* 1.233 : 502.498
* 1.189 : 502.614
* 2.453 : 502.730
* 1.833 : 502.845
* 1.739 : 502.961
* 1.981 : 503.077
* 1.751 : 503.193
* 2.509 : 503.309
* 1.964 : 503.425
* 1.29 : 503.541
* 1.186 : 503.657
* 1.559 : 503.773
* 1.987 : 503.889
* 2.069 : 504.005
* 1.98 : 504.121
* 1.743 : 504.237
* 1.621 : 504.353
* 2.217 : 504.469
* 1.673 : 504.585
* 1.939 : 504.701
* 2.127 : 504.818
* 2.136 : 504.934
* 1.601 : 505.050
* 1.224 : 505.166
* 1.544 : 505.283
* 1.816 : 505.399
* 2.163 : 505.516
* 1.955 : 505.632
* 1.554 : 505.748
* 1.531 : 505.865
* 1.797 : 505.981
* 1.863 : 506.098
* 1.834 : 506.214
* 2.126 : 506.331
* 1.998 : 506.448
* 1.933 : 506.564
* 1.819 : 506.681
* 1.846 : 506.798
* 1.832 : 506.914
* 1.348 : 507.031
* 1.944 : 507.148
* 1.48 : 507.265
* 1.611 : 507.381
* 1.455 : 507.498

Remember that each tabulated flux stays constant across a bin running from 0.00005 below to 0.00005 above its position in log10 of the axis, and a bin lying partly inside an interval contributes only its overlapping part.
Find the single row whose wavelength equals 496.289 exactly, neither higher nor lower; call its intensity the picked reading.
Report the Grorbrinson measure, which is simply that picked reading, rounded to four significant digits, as 2.154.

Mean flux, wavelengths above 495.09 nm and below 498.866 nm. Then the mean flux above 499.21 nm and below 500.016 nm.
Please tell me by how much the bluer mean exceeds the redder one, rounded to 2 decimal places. 0.19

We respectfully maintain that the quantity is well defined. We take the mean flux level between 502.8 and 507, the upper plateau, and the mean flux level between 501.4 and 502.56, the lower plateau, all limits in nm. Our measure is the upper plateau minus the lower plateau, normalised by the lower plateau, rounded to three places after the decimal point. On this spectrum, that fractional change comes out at -0.025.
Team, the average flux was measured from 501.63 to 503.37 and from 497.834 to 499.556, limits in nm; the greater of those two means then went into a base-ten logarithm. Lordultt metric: 0.278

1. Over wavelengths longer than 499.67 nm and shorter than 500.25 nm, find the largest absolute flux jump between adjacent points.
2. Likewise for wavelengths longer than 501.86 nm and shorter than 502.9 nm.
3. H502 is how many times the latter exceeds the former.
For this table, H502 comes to 2.0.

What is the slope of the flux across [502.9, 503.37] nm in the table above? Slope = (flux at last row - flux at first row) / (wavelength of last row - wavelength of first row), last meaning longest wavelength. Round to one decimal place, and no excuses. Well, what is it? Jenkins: 2.2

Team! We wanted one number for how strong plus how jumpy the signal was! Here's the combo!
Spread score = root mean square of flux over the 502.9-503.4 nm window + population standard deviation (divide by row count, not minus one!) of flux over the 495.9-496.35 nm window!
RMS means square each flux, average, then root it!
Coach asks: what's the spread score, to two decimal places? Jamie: 2.32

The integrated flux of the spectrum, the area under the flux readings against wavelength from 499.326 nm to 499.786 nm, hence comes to 0.879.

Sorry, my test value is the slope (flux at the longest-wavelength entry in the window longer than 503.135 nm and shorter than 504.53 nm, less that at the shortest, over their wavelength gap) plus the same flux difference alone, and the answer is 0.8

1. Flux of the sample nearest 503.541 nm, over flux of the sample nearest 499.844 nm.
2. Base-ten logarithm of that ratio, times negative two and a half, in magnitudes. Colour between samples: 0.21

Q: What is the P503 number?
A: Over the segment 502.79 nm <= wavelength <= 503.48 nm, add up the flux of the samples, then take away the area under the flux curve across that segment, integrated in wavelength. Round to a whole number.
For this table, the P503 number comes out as 10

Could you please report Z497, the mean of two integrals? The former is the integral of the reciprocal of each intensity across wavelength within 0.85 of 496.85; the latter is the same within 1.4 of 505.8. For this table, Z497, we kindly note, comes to 1.3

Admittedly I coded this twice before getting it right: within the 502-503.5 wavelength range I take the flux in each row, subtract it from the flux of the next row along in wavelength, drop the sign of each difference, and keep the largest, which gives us 1.26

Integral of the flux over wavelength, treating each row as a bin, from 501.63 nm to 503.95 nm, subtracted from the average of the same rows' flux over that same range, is -2.4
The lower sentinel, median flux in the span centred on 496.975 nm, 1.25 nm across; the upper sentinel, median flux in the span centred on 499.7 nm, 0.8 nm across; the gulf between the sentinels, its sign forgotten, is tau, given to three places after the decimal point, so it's 0.173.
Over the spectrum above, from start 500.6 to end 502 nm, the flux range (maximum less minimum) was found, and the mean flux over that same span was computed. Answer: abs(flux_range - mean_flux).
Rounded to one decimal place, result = 1.2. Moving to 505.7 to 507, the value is 1.2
